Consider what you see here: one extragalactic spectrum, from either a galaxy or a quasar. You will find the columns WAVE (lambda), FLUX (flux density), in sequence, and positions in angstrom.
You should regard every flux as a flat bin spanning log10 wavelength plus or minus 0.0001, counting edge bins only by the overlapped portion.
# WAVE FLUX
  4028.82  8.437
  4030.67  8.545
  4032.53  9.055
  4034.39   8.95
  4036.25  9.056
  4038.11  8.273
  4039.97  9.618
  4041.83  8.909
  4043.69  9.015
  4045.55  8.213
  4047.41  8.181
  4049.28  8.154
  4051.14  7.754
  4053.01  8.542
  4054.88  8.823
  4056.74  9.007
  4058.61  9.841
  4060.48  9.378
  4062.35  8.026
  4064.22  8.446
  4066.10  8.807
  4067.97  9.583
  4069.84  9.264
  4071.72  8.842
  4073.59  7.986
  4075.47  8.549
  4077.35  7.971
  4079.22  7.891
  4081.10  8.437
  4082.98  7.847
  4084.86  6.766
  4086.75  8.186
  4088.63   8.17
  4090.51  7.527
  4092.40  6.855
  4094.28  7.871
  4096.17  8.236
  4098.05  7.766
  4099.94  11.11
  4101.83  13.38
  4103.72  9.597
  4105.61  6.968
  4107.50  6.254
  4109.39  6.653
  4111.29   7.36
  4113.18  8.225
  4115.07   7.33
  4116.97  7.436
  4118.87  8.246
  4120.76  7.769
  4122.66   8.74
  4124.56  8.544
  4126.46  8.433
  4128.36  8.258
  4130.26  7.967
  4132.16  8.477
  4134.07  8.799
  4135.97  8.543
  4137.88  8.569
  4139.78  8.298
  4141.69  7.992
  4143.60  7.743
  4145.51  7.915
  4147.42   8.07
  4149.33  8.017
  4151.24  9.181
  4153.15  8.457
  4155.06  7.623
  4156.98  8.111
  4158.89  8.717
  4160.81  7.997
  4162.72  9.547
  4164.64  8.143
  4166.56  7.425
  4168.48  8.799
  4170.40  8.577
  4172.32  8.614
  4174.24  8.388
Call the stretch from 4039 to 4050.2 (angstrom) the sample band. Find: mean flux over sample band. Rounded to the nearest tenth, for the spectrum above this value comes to 8.7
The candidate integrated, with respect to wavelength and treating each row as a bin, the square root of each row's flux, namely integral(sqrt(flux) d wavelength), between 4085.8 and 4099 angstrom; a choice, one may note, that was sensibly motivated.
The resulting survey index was 36.8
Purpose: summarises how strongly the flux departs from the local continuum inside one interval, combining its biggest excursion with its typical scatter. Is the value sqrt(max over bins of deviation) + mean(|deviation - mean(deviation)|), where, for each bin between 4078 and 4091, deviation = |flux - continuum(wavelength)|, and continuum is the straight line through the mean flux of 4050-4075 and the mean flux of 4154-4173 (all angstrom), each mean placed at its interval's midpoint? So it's 1.8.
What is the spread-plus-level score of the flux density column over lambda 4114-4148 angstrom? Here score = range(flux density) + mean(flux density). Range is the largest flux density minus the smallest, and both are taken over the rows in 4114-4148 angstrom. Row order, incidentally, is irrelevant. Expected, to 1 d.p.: 9.6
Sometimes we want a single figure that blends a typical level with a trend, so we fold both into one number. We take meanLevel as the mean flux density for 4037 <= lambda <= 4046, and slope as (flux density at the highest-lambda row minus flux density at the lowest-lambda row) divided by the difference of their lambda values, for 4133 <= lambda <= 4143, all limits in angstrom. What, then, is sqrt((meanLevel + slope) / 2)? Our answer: 2.09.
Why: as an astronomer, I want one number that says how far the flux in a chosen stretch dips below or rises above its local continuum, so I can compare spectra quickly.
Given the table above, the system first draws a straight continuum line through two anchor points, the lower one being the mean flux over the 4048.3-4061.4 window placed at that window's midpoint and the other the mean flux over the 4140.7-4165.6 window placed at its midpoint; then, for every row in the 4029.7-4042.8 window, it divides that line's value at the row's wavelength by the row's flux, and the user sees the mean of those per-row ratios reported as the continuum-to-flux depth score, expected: 1.00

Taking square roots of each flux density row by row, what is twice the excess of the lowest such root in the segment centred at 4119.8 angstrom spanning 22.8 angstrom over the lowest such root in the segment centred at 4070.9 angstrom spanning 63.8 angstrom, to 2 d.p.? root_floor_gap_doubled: -0.04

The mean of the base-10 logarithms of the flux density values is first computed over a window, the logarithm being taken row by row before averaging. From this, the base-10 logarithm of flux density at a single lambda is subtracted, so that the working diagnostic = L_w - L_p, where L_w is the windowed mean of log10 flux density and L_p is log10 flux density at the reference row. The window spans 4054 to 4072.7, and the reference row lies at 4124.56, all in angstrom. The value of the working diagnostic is 0.02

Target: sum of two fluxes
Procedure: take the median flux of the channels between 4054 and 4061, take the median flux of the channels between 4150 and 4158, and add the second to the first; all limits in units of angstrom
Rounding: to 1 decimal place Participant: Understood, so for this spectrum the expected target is 17.5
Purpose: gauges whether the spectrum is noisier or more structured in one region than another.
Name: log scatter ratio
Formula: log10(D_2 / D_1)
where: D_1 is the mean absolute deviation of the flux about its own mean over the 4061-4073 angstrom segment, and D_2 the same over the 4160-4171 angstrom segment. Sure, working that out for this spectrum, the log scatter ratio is 0.1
